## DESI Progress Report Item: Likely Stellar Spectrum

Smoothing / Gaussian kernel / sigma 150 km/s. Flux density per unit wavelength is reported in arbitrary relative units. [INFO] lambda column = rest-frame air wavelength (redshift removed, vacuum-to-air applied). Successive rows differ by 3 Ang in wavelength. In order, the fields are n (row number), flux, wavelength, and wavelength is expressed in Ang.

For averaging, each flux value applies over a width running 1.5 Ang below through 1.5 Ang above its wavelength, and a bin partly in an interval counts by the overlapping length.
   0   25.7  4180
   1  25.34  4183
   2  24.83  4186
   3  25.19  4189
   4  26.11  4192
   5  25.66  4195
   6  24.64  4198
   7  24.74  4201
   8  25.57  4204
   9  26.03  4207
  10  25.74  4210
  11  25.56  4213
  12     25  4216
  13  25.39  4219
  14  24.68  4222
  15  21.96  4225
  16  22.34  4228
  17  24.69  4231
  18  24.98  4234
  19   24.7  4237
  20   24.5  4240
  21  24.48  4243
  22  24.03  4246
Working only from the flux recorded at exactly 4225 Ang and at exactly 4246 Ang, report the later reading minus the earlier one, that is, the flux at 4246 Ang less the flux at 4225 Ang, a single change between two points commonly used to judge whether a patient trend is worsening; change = 2.1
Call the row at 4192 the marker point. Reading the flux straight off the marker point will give 26.11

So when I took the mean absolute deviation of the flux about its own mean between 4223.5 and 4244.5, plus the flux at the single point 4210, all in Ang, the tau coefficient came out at 26.8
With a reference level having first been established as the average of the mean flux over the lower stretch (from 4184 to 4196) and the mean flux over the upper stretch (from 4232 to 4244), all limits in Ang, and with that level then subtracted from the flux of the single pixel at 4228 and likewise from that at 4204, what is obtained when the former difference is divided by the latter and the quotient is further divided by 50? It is -0.11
